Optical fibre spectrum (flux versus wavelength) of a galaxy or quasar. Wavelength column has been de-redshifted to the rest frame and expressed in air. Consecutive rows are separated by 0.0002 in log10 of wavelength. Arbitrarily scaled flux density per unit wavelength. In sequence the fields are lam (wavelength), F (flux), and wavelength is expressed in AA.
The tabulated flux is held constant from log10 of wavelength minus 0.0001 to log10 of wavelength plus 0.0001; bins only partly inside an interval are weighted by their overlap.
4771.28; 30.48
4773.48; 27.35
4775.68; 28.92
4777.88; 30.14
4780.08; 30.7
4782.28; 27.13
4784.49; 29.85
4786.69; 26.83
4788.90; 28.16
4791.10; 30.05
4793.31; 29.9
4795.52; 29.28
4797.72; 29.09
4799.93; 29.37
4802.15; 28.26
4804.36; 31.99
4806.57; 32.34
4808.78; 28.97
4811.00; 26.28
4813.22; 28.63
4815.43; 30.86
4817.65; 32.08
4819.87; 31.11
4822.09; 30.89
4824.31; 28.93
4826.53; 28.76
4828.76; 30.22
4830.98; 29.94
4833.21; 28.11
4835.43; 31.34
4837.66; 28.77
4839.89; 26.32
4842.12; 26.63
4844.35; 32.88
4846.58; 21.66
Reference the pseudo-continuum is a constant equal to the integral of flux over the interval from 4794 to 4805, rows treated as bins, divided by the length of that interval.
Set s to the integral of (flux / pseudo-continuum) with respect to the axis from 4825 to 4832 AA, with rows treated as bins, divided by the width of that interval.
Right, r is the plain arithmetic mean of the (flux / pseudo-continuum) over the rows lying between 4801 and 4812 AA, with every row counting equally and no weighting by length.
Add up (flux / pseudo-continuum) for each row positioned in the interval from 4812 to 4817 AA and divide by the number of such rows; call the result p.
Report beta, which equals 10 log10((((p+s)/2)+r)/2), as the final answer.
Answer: 0.02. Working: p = 1.01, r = 1.00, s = 1.00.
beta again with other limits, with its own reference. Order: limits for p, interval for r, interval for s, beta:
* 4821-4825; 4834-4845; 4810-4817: -0.03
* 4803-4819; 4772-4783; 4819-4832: -0.01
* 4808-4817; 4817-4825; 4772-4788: 0.03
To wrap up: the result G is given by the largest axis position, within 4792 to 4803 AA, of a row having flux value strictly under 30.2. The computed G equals 4802.15 AA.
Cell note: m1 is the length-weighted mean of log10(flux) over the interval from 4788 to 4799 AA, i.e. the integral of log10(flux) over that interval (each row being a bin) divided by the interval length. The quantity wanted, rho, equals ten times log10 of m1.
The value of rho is 1.67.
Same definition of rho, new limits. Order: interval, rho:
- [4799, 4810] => 1.70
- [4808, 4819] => 1.66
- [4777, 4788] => 1.64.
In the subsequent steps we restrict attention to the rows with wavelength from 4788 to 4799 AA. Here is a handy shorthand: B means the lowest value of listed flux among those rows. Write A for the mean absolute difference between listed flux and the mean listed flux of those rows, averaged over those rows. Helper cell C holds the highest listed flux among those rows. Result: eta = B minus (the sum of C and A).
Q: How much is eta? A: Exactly -2.4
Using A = 0.54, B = 28.16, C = 30.05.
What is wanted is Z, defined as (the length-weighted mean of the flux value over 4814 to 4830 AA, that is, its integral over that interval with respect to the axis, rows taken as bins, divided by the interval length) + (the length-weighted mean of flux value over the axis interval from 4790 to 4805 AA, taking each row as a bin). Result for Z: 60.0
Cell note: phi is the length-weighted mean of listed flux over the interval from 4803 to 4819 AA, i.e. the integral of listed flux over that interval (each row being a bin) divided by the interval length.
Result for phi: 30.2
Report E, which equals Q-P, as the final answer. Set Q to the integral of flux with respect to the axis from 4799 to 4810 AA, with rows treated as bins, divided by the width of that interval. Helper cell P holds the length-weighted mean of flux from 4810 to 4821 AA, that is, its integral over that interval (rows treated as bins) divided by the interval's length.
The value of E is 0.3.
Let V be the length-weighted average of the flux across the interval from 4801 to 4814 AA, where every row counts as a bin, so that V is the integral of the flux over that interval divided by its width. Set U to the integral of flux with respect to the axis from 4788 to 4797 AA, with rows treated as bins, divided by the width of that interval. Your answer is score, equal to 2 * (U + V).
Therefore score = 118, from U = 29.4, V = 29.4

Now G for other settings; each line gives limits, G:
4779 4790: 4788.90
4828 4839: 4837.66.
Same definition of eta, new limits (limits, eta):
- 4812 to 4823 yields -4.3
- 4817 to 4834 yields -5.0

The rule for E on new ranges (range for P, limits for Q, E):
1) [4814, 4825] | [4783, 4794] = -2.0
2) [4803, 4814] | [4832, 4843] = -1.4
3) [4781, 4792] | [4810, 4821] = 1.4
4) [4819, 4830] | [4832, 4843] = -1.7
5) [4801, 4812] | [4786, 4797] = -0.6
